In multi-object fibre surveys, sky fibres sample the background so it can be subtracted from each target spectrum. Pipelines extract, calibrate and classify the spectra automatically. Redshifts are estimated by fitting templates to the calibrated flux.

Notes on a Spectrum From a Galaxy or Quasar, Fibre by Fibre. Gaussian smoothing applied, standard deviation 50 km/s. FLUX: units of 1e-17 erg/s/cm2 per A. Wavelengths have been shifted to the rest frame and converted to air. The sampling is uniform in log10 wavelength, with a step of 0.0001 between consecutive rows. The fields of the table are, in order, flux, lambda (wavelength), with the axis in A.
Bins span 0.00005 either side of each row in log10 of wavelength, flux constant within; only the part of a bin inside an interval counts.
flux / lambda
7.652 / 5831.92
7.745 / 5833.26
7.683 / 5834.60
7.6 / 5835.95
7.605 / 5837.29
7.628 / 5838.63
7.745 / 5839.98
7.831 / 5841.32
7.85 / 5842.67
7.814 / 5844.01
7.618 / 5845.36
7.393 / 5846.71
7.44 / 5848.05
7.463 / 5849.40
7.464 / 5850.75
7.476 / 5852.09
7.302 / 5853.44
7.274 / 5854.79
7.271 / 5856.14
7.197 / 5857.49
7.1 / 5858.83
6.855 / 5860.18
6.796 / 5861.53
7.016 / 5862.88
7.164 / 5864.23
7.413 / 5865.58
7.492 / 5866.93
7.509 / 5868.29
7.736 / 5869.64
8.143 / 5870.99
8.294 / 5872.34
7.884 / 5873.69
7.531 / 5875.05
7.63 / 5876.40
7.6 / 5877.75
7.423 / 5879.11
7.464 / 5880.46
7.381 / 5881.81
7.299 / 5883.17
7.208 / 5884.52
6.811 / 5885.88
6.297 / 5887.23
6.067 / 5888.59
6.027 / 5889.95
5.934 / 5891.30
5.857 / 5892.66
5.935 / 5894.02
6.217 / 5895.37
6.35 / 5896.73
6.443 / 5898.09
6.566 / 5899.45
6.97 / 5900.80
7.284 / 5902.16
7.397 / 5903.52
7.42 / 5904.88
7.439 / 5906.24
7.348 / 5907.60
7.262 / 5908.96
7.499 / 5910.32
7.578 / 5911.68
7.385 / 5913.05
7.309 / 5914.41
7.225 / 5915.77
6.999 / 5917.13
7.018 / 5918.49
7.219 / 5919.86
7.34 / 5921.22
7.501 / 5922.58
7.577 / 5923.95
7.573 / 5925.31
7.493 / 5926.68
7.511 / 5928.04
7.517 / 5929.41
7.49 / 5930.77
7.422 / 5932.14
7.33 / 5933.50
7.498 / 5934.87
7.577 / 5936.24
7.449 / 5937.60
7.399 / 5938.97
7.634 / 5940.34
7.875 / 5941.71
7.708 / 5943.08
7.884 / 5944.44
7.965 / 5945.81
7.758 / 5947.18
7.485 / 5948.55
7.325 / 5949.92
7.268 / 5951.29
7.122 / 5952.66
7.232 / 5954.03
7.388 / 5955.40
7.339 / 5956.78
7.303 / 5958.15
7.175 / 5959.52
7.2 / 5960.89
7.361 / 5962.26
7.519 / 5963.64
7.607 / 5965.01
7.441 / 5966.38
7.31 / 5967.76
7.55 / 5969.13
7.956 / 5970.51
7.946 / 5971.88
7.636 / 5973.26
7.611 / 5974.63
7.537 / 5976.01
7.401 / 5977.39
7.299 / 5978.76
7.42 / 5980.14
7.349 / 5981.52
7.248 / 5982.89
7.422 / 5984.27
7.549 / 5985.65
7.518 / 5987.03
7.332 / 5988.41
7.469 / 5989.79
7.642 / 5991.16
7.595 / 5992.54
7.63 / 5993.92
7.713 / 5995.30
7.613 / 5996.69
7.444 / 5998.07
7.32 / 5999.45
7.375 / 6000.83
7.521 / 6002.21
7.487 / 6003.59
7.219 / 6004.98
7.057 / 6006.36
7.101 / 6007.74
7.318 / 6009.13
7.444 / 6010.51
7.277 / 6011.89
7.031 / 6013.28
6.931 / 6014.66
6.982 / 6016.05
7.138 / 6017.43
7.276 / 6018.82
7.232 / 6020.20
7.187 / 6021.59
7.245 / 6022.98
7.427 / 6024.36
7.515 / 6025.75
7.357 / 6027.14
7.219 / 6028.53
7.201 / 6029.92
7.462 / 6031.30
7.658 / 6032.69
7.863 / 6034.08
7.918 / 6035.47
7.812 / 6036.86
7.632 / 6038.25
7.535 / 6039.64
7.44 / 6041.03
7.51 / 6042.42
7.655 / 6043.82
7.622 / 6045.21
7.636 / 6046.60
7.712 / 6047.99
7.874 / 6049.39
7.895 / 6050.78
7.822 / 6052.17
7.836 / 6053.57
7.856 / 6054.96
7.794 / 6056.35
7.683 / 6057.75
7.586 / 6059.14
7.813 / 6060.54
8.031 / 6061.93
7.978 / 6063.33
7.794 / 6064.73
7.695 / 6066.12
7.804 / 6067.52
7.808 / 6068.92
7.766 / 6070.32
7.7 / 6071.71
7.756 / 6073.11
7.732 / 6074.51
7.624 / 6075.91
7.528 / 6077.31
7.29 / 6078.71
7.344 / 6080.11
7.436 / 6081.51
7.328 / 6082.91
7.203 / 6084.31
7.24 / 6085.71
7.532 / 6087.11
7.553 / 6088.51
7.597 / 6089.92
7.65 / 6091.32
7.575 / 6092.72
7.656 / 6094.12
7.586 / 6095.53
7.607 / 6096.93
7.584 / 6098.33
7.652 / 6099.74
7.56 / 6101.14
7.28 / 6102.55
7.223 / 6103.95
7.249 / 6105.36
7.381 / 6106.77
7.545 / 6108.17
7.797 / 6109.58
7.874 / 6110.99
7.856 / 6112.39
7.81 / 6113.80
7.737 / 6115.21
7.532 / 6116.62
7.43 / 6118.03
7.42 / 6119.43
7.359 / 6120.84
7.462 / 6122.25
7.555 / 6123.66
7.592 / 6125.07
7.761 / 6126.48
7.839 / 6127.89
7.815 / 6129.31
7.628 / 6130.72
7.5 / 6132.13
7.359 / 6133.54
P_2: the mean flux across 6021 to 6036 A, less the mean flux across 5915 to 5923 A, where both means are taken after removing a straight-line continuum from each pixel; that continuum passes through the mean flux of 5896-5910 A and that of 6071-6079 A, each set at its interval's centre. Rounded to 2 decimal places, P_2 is -0.11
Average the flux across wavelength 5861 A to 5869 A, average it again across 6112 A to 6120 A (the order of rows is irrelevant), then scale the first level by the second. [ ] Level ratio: 0.95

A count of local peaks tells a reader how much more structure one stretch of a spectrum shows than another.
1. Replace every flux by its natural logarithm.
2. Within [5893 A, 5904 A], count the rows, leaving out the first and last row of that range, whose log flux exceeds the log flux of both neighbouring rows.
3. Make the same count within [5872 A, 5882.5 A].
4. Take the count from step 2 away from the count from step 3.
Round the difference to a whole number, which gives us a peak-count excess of 2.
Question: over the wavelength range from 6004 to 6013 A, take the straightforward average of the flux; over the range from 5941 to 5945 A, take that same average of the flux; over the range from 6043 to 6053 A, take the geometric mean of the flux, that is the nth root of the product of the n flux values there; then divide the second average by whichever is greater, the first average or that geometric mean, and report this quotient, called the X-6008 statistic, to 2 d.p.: 1.01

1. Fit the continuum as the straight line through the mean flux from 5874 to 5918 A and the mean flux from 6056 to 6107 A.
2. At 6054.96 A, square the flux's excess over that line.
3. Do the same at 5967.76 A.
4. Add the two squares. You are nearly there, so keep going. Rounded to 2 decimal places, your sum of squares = 0.14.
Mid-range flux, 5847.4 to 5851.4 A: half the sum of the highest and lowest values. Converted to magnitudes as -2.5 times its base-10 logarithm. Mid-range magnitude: -2.18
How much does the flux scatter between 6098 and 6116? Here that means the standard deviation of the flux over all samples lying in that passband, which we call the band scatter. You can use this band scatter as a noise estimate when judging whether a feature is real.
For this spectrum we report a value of 0.23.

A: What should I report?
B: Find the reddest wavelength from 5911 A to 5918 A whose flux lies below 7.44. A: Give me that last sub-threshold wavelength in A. 5917.13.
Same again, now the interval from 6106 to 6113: 6106.77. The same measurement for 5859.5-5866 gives 5865.58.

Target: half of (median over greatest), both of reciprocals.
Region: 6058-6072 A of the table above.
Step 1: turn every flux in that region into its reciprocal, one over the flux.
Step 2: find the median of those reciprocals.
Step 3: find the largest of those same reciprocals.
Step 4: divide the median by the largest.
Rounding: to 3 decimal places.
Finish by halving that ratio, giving 0.486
